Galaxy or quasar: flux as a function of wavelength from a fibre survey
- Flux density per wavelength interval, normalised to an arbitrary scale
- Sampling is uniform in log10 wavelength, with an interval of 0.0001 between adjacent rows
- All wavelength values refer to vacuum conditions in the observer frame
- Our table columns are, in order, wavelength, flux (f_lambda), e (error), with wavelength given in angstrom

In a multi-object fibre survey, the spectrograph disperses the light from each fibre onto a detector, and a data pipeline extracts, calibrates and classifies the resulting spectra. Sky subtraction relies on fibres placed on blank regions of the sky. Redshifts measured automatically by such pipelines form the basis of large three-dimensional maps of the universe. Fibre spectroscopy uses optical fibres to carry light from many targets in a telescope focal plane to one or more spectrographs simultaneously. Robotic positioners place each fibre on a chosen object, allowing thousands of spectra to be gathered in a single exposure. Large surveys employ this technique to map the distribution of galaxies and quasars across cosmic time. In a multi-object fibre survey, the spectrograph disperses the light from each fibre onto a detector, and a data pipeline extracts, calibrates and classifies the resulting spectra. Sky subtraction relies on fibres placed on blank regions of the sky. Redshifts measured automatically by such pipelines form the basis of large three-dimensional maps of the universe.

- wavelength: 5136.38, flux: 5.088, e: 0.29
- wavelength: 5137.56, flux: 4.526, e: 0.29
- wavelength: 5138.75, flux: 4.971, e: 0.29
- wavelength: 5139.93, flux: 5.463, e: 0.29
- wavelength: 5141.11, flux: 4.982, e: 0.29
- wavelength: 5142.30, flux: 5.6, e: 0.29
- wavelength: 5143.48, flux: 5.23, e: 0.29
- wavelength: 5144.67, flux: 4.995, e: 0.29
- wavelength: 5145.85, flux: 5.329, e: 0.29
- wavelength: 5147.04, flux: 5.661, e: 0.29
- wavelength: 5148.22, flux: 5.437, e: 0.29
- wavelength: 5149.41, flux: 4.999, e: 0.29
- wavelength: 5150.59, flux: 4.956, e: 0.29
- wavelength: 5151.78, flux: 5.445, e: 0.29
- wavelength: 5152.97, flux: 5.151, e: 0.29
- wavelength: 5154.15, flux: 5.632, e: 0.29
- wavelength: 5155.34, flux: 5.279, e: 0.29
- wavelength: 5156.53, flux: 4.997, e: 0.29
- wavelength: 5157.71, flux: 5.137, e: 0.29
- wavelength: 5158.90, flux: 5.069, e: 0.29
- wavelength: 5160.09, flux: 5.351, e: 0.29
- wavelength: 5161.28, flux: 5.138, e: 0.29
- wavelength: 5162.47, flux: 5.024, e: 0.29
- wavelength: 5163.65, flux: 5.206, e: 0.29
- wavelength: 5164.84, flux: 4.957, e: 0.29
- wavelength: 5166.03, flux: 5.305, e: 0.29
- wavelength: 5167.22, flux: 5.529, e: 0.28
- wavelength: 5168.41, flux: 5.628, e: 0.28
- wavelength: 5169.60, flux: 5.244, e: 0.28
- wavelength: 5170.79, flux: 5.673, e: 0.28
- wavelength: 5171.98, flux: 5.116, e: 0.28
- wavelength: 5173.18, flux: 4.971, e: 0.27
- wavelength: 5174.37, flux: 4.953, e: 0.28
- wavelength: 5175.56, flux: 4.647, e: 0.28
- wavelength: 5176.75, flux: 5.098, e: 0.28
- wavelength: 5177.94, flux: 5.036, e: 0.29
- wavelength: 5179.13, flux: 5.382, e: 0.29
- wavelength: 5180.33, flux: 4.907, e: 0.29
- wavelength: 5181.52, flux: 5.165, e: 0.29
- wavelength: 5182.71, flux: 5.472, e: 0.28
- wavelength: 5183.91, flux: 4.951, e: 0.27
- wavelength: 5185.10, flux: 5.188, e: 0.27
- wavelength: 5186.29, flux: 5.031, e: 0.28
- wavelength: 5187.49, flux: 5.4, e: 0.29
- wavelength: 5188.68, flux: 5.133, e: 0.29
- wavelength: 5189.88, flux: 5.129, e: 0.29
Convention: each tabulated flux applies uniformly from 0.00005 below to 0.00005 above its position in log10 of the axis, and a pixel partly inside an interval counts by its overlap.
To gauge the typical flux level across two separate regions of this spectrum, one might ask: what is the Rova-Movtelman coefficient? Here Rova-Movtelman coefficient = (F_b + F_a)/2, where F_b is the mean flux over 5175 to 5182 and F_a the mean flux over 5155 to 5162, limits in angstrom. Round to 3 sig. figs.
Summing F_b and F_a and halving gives 5.10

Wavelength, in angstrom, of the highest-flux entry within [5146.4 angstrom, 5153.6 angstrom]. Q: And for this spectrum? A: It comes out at 5147.04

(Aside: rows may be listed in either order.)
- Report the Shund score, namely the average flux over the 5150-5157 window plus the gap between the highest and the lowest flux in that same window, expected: 5.9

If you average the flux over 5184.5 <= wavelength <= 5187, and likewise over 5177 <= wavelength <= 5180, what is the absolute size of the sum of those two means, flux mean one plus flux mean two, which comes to 10.3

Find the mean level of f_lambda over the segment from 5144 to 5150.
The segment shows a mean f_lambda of 5.28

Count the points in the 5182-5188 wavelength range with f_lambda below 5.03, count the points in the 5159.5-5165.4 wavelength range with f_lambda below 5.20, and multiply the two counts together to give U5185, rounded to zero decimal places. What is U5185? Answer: 3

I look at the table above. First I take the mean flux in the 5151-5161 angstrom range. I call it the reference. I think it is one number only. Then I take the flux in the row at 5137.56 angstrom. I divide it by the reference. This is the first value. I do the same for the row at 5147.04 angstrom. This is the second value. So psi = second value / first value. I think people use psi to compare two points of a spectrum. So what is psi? 1.25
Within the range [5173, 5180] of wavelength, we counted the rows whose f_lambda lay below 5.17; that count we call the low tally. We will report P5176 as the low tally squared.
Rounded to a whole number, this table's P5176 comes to 25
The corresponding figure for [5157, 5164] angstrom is 16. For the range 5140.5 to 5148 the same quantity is 4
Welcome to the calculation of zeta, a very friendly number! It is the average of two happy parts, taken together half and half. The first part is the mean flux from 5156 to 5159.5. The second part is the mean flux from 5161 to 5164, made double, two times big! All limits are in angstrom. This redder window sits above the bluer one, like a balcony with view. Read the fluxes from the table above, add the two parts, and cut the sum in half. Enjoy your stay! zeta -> 7.66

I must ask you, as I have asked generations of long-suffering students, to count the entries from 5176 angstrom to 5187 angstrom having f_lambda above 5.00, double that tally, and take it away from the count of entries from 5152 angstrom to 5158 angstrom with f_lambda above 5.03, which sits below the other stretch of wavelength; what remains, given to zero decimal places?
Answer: -10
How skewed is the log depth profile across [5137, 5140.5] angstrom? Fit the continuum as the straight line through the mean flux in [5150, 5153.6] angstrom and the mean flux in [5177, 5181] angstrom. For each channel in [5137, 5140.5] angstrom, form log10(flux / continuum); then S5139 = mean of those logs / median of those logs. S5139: 1.0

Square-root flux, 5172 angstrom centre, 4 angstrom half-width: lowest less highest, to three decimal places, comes -0.226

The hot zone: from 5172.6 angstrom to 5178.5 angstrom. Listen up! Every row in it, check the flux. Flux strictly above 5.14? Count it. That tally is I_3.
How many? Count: 0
